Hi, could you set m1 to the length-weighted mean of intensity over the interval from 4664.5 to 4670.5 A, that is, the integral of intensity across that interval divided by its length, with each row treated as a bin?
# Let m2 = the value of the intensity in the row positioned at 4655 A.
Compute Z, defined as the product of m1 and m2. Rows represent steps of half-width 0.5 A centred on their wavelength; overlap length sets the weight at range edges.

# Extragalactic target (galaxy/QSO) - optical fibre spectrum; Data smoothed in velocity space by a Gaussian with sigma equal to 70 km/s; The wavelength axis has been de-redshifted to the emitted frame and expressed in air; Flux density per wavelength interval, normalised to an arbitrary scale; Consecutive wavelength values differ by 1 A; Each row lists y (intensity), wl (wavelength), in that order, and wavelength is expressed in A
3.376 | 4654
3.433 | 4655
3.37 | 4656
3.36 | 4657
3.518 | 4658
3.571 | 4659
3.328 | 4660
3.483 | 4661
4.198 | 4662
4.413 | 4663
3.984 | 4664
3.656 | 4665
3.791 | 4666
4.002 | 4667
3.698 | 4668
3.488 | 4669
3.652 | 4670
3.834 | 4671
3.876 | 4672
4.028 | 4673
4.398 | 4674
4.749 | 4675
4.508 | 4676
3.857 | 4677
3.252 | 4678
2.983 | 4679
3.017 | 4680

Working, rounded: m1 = 3.71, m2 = 3.433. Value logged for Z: 12.8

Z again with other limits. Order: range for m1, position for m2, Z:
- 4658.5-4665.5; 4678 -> 12.4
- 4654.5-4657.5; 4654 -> 11.4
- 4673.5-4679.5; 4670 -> 14.5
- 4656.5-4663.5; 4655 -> 12.7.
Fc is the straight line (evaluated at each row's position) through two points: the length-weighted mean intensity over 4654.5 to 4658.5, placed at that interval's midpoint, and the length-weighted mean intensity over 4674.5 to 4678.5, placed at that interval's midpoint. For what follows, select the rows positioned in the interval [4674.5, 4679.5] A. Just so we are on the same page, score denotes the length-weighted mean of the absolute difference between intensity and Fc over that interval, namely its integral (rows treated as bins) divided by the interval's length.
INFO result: 0.69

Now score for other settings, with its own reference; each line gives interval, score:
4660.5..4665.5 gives 0.36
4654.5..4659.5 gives 0.06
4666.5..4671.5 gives 0.20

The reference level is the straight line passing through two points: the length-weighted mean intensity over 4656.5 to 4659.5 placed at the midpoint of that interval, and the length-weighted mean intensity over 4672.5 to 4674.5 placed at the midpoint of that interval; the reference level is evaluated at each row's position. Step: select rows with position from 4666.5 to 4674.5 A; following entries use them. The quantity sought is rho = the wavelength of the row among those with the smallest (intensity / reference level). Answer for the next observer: 4669 A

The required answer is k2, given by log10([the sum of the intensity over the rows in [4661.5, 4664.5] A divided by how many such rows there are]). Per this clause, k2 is 0.62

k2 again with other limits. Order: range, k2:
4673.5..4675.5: 0.66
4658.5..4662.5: 0.56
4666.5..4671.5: 0.57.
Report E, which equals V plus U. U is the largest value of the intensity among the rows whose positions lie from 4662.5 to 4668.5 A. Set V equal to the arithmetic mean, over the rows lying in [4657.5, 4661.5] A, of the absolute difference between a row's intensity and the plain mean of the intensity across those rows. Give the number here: 4.49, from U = 4.413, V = 0.07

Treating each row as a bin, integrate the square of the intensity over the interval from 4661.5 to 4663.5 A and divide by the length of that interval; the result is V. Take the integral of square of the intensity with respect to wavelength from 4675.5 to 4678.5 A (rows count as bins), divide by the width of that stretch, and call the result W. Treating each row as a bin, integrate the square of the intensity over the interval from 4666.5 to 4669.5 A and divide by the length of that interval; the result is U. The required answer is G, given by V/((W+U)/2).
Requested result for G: 1.27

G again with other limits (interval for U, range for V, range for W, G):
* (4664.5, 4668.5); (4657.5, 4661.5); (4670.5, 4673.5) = 0.81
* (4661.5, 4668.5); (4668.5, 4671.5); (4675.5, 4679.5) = 0.91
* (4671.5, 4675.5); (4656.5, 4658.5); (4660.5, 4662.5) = 0.71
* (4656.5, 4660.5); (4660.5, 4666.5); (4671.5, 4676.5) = 1.01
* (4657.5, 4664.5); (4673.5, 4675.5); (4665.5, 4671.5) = 1.47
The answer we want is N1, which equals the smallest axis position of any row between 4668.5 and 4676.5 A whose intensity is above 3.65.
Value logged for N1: 4670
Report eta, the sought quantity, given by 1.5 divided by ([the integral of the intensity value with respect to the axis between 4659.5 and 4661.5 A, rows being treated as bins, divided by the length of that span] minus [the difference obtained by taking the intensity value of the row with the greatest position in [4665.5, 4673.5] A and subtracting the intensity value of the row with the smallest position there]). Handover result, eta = 0.47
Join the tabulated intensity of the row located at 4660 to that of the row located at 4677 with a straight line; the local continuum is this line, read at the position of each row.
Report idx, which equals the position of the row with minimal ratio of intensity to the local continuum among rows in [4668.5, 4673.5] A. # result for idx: 4669 A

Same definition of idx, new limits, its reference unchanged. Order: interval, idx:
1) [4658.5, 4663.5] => 4660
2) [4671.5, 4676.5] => 4672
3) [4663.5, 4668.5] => 4668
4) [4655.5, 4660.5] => 4660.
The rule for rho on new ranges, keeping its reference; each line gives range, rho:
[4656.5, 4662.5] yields 4660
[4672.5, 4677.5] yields 4677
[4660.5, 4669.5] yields 4669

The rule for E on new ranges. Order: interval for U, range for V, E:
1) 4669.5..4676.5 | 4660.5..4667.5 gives 5.00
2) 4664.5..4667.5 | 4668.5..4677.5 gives 4.34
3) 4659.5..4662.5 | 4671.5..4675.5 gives 4.51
